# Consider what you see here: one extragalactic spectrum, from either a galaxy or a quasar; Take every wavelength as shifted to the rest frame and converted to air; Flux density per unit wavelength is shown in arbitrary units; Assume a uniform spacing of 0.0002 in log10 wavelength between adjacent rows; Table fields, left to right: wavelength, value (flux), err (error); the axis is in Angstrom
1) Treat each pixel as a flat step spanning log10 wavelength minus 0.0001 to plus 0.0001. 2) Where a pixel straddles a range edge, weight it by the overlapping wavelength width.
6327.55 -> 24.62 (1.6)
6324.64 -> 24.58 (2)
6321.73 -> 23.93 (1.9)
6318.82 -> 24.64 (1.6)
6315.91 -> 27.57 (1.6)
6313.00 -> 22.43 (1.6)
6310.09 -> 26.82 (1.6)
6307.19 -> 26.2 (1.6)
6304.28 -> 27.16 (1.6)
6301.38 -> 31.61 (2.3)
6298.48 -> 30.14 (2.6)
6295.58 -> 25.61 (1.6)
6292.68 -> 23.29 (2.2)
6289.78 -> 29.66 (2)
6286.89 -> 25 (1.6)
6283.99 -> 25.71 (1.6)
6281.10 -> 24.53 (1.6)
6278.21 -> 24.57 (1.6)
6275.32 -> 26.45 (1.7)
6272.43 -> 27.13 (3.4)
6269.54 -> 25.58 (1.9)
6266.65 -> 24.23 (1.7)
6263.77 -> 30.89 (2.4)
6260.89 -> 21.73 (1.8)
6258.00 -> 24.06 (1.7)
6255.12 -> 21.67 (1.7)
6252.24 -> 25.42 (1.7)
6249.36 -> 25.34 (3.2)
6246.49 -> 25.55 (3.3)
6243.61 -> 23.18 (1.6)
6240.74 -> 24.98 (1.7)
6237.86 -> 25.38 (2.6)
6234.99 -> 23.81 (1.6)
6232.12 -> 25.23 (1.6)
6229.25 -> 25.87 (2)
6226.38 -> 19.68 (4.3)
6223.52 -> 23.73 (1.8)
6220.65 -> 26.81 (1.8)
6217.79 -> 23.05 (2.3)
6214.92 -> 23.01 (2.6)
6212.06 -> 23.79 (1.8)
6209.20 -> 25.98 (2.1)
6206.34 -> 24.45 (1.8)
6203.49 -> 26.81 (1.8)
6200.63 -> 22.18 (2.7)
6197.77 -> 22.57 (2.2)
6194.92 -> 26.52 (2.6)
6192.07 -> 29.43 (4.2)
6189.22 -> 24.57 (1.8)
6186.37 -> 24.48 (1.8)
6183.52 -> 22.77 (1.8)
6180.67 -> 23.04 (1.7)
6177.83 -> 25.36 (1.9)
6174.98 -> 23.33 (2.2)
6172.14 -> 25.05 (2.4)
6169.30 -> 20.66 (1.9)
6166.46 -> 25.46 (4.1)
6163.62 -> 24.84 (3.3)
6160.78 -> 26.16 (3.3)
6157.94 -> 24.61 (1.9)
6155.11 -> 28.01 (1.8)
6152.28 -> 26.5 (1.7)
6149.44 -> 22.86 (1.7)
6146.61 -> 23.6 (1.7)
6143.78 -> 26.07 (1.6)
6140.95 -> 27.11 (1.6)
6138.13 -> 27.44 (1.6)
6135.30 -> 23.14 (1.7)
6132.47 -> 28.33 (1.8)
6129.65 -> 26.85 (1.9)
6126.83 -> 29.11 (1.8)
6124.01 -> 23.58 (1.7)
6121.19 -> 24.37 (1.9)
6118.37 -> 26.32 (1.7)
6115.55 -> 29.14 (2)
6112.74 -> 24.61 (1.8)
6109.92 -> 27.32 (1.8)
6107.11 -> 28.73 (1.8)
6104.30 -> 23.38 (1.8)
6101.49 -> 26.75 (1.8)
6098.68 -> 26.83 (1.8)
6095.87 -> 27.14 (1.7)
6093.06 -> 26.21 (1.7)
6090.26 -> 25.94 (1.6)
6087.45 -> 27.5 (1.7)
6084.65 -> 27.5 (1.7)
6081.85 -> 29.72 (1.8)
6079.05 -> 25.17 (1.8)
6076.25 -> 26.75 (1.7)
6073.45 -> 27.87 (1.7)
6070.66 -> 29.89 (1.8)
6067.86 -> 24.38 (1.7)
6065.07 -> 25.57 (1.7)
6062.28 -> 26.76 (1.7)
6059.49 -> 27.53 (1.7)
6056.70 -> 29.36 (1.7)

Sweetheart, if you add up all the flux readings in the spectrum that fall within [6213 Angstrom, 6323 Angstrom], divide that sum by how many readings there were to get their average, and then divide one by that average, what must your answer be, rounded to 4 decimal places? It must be 0.0395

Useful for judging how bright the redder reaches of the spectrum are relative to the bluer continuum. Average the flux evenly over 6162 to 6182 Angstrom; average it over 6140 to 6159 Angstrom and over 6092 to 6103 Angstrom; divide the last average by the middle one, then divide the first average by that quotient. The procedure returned 22.9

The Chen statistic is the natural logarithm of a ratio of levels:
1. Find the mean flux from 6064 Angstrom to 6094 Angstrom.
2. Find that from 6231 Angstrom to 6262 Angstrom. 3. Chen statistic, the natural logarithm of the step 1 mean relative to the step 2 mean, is 0.11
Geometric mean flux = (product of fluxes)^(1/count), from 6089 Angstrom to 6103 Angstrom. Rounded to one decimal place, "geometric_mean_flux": 26.6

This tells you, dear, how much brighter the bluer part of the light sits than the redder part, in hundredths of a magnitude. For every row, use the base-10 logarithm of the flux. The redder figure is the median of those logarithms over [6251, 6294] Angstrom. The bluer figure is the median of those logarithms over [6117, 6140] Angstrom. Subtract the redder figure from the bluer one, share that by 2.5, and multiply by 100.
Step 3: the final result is 1.1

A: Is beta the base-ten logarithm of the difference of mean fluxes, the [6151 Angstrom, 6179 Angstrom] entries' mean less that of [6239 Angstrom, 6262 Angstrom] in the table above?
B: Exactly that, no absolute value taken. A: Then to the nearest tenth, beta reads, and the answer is 0.0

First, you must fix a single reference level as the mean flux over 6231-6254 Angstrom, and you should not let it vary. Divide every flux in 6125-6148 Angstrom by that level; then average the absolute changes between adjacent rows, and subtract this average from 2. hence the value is 1.90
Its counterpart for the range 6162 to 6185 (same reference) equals 1.91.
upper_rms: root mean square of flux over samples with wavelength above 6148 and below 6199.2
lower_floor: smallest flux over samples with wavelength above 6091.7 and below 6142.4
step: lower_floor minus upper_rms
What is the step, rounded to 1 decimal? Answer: -1.7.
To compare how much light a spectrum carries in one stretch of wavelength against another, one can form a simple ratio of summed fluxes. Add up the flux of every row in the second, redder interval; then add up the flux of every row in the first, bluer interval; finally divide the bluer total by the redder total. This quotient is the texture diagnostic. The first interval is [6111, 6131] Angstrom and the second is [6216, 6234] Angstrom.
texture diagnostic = 1.3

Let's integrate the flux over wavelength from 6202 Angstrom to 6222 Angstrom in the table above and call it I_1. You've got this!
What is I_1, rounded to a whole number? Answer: 497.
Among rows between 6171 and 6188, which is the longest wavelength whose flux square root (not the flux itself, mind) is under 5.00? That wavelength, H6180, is 6186.37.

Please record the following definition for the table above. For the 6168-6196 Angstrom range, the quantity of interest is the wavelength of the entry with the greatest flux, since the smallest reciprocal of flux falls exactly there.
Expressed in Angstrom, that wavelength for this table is 6192.07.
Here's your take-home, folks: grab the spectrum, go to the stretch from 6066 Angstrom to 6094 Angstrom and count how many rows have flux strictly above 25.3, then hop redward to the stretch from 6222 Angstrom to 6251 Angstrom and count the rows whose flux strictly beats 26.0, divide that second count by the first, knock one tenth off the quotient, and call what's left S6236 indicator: -0.1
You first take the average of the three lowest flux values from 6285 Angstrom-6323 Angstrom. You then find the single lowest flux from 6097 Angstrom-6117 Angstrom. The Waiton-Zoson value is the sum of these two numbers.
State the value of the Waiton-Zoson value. 46.6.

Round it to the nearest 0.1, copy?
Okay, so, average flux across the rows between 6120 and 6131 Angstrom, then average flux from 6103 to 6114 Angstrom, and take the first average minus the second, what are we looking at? 0.0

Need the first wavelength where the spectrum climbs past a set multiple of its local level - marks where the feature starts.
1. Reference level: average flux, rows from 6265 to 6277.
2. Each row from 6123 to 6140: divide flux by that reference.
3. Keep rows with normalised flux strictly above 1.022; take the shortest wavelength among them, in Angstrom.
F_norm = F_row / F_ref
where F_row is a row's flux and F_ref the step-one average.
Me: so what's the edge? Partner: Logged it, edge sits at 6126.83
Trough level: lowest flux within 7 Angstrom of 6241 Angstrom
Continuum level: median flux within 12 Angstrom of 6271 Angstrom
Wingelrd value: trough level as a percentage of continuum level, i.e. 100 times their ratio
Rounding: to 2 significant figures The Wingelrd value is 92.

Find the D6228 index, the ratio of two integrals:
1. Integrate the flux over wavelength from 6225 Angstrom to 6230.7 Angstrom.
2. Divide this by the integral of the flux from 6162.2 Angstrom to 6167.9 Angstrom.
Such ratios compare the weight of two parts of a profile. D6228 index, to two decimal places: 0.91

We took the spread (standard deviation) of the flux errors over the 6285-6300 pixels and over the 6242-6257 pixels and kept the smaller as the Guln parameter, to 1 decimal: 0.4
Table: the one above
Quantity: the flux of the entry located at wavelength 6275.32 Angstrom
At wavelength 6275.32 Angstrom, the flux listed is 26.45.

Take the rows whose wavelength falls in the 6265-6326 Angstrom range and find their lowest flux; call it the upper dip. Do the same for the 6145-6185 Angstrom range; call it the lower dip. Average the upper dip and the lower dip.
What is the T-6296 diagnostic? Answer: 21.5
